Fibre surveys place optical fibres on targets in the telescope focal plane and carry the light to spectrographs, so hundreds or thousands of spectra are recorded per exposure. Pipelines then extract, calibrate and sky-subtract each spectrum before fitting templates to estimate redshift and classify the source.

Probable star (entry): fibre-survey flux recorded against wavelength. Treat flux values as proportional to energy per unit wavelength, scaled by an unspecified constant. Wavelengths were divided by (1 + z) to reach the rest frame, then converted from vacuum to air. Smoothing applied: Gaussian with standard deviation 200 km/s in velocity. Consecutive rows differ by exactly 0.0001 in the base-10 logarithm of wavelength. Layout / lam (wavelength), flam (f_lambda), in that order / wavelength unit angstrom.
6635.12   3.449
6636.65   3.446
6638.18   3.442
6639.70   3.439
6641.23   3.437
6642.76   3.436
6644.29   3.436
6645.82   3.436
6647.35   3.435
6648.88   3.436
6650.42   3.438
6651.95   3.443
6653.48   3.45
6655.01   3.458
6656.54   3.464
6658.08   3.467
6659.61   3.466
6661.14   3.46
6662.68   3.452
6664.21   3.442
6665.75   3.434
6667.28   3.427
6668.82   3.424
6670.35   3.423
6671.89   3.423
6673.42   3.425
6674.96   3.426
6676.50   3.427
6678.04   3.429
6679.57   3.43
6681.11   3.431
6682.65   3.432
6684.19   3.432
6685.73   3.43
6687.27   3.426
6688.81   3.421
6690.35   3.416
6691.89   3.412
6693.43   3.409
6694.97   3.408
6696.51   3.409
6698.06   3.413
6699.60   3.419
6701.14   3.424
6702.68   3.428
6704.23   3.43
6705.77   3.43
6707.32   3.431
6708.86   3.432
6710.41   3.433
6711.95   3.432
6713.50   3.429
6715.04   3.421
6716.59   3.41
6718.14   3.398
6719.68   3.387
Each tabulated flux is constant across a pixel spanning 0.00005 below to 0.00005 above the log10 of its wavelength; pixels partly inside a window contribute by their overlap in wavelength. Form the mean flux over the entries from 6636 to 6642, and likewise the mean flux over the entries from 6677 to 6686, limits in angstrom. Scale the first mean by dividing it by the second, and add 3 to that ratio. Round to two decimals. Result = 4.00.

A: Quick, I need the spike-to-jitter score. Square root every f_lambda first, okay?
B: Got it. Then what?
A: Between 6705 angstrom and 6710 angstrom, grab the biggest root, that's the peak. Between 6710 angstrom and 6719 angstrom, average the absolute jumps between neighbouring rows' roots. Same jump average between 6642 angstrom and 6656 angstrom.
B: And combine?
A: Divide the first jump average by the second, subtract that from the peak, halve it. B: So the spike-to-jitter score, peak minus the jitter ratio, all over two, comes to -0.25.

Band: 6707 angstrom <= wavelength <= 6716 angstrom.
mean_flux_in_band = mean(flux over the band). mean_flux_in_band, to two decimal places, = 3.43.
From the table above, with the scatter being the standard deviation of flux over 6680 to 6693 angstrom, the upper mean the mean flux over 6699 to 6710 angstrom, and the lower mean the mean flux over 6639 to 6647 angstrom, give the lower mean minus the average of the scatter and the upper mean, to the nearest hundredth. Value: 1.72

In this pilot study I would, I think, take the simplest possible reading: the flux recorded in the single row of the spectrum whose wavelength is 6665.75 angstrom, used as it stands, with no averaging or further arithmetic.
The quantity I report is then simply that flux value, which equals 3.434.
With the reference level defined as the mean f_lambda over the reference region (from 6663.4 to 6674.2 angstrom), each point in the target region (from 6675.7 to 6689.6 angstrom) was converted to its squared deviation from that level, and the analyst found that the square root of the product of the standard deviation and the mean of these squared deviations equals 0.0000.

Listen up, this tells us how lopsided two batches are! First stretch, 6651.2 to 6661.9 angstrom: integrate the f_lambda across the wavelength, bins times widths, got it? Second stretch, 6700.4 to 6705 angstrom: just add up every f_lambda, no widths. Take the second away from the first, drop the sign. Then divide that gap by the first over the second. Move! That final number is 7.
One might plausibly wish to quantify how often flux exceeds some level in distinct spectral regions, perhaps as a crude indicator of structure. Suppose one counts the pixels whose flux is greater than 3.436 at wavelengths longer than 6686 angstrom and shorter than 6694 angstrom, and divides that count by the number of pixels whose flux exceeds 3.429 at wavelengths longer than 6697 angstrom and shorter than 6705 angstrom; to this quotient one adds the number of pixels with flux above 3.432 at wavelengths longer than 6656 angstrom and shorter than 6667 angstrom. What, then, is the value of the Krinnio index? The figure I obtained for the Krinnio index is 7.0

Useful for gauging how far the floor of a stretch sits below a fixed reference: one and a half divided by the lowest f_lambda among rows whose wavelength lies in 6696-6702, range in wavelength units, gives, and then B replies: 0.440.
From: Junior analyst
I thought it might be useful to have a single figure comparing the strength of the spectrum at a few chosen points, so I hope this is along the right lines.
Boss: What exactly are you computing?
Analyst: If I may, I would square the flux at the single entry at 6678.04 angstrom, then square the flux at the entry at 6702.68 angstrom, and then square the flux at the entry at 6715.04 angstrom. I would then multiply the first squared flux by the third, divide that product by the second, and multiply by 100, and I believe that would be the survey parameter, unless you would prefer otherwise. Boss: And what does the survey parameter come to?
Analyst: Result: 1171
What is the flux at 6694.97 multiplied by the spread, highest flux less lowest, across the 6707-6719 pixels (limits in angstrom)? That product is 0.12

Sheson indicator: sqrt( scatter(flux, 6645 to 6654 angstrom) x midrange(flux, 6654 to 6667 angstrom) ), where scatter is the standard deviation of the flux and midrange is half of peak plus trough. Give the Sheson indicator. 0.14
